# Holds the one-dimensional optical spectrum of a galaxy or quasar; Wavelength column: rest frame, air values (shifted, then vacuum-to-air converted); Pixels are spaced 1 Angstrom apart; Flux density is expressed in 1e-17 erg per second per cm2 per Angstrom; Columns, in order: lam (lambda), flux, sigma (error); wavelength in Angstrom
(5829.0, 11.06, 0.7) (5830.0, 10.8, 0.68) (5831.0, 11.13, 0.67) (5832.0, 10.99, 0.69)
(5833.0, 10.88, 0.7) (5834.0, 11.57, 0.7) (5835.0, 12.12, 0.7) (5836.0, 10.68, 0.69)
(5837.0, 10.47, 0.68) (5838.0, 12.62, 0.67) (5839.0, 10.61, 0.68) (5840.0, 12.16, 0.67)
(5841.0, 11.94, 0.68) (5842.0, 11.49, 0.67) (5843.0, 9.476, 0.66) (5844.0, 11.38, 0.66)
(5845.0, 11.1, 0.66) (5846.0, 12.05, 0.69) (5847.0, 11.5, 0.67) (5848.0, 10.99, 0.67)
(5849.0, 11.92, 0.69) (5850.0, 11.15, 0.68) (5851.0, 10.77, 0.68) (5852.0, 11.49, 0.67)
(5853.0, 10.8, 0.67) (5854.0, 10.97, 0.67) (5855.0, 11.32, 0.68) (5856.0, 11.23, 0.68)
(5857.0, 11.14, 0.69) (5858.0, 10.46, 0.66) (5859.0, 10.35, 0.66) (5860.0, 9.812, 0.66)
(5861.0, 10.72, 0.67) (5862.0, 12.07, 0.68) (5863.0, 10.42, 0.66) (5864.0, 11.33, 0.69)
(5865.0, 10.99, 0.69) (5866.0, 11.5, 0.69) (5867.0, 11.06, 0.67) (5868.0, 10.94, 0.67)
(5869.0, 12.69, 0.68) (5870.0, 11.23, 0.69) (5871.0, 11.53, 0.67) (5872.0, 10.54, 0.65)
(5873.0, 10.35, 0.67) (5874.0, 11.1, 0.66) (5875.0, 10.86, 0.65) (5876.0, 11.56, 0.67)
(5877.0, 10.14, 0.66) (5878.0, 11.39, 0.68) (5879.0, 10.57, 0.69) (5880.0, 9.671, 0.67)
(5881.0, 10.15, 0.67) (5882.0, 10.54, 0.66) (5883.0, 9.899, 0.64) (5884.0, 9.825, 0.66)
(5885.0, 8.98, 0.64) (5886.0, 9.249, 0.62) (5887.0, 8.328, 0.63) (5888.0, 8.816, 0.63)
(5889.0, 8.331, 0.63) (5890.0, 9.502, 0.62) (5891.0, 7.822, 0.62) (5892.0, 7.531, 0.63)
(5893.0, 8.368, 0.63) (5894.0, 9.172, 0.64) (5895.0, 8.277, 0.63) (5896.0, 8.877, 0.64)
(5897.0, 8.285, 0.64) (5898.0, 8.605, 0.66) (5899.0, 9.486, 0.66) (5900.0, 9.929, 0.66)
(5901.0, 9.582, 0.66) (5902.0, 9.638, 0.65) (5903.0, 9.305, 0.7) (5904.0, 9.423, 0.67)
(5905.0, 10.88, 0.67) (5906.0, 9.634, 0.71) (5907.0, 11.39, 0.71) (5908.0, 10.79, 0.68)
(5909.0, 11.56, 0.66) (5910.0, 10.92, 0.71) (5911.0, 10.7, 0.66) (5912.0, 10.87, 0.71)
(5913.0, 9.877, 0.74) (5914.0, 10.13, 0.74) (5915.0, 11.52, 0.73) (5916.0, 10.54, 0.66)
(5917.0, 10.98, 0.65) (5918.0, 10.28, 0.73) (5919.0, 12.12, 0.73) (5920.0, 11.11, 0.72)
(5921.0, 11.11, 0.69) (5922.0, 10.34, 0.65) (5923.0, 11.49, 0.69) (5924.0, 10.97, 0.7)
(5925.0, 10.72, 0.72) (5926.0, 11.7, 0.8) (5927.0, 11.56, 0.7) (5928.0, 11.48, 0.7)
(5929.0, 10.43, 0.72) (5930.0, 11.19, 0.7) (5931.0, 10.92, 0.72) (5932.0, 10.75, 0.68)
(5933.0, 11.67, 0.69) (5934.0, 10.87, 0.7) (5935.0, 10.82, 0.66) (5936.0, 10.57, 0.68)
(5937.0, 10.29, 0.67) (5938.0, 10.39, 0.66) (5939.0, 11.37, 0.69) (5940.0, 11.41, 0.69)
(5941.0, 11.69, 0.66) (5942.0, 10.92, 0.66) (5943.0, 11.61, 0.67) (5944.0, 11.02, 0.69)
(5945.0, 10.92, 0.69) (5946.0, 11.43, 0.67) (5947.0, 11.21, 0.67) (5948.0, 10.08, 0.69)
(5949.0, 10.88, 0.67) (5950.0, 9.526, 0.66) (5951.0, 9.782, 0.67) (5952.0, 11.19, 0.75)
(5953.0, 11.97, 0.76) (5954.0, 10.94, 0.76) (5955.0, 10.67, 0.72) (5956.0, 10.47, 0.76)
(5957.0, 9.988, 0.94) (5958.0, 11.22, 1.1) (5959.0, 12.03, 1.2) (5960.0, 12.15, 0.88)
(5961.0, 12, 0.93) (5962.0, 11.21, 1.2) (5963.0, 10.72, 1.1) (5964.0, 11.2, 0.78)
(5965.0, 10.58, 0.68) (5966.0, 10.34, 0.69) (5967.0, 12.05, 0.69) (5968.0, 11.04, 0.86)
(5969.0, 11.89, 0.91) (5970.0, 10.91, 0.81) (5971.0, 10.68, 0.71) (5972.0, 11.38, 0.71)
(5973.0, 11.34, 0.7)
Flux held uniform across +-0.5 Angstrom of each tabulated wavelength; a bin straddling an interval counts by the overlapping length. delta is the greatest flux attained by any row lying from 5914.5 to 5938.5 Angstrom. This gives 12.12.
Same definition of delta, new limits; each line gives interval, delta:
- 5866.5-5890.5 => 12.69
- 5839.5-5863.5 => 12.16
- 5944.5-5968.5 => 12.15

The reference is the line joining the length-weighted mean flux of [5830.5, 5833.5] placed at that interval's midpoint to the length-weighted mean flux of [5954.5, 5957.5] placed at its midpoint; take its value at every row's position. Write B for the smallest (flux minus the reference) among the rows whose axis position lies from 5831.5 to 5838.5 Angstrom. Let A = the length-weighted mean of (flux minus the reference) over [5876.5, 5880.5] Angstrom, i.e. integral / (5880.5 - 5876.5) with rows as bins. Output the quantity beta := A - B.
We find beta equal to 0.18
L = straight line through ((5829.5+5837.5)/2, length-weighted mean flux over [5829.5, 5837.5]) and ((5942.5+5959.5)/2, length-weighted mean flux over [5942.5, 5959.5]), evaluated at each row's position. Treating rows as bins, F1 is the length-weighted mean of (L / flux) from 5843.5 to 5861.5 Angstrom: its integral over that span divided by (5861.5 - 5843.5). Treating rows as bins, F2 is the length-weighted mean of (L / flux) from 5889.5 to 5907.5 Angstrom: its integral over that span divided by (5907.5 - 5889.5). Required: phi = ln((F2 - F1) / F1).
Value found -2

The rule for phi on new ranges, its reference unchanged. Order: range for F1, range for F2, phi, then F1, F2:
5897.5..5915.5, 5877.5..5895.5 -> -2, 1.08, 1.20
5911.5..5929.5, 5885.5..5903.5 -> -1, 1.00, 1.25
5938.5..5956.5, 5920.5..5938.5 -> -9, 1.00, 1.00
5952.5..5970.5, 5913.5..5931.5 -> -4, 0.97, 0.99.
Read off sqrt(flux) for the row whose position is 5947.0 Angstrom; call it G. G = 3.35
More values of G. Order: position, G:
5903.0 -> 3.05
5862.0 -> 3.47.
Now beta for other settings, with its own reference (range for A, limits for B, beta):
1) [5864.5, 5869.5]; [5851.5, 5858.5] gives 1.02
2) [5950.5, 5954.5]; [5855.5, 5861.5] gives 1.62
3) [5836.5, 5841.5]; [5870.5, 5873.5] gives 1.04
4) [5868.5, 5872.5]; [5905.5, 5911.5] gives 1.68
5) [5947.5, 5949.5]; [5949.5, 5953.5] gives 0.95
